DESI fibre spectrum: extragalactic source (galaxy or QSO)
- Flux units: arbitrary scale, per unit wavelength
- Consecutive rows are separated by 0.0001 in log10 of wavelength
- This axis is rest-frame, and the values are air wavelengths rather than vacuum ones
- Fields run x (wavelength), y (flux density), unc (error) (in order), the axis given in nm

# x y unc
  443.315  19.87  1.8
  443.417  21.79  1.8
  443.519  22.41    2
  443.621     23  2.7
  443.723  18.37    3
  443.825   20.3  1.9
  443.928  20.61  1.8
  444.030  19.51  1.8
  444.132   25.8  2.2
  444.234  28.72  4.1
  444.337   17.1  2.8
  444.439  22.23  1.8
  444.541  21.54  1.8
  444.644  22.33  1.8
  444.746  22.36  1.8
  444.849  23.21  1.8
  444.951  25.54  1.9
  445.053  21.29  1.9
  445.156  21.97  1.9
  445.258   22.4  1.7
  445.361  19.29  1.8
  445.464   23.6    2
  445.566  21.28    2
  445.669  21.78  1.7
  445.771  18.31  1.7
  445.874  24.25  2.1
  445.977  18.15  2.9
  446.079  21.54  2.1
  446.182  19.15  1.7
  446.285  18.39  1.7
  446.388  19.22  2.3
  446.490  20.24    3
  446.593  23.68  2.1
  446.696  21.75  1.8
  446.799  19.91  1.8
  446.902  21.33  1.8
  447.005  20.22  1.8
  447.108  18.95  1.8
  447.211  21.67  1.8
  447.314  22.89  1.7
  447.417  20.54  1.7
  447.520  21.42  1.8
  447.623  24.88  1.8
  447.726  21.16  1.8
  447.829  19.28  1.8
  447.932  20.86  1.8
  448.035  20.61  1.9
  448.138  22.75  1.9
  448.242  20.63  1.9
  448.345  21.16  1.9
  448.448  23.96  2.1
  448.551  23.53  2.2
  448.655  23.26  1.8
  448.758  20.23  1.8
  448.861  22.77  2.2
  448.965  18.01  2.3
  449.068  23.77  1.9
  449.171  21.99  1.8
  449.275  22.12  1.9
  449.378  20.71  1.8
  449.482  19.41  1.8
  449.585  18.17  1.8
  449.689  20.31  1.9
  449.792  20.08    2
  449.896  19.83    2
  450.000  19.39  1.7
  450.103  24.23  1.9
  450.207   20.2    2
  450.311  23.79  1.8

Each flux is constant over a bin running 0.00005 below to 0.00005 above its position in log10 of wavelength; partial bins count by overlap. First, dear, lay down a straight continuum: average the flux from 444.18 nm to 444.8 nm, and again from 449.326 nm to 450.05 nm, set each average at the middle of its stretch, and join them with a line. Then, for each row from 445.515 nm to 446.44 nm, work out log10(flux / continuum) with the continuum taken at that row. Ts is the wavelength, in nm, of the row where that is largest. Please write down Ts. 445.874 nm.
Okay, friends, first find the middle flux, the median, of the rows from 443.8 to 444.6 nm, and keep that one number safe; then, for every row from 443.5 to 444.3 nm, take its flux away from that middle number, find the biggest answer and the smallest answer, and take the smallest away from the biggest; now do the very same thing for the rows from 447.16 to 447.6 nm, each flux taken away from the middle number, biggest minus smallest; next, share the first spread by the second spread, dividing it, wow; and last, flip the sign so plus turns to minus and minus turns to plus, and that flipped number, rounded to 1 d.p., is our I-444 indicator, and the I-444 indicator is -4.4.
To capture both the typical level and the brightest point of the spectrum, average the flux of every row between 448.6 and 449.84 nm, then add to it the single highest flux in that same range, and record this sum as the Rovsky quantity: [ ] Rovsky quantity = 45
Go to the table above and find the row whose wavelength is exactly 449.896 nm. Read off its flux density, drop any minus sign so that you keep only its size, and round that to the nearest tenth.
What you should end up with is 19.8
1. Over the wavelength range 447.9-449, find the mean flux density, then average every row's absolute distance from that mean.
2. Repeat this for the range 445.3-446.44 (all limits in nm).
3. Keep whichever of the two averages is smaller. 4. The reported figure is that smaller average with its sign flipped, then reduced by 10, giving -11.5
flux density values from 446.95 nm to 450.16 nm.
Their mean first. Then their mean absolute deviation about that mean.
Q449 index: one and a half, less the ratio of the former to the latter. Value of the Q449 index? -12.8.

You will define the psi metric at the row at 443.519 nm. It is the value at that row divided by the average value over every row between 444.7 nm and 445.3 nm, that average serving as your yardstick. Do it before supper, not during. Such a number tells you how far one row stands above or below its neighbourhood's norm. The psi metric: 0.98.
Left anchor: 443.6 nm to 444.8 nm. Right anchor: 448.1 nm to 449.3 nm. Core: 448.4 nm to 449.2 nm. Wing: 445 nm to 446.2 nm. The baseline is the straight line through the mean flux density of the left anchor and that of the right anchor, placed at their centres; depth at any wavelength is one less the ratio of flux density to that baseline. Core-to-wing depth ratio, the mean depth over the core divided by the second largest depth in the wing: -0.05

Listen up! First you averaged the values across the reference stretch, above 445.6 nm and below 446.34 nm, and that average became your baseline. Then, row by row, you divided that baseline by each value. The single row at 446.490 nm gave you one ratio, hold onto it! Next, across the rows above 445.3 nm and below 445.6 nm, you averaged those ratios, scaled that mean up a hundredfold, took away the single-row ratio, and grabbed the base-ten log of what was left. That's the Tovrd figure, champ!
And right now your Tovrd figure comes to 1.97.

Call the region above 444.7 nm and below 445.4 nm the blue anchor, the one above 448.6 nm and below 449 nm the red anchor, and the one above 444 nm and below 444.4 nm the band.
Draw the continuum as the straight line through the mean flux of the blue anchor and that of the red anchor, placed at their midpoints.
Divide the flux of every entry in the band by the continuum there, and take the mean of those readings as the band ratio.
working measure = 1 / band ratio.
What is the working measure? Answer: 0.99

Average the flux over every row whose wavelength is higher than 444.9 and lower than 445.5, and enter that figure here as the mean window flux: 22.3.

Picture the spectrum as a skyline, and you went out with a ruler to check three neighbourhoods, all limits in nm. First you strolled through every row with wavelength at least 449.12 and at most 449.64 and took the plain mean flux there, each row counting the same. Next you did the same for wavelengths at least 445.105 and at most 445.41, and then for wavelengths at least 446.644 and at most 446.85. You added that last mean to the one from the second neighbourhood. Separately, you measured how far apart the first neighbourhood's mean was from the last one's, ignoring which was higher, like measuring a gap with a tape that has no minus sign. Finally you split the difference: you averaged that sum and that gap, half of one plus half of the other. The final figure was 21.2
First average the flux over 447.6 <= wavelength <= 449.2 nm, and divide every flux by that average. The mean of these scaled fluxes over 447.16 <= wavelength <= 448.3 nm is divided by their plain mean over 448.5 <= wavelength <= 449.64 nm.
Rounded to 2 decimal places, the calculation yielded 1.01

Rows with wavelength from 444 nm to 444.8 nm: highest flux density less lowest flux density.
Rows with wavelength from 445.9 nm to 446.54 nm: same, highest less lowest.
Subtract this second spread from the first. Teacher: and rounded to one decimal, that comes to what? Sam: 8.2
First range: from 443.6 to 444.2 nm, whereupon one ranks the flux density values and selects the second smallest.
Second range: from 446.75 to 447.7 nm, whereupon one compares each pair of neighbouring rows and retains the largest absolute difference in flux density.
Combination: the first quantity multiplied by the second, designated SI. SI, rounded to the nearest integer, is 68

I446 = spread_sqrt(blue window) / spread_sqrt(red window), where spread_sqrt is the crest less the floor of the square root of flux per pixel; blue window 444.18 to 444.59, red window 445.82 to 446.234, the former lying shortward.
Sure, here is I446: 1.8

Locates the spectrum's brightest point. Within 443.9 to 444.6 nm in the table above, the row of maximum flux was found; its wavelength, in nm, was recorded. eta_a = 444.234 nm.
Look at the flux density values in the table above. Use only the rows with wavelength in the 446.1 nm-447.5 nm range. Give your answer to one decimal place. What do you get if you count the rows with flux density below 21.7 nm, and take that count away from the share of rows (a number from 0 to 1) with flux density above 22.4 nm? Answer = -9.8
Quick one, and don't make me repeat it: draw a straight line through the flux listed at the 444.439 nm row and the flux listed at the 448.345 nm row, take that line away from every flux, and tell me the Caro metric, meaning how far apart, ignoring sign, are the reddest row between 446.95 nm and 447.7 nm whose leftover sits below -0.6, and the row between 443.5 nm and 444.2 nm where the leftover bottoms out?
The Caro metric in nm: 3.69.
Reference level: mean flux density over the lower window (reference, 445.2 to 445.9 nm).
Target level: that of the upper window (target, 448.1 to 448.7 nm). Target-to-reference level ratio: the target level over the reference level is 1.05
